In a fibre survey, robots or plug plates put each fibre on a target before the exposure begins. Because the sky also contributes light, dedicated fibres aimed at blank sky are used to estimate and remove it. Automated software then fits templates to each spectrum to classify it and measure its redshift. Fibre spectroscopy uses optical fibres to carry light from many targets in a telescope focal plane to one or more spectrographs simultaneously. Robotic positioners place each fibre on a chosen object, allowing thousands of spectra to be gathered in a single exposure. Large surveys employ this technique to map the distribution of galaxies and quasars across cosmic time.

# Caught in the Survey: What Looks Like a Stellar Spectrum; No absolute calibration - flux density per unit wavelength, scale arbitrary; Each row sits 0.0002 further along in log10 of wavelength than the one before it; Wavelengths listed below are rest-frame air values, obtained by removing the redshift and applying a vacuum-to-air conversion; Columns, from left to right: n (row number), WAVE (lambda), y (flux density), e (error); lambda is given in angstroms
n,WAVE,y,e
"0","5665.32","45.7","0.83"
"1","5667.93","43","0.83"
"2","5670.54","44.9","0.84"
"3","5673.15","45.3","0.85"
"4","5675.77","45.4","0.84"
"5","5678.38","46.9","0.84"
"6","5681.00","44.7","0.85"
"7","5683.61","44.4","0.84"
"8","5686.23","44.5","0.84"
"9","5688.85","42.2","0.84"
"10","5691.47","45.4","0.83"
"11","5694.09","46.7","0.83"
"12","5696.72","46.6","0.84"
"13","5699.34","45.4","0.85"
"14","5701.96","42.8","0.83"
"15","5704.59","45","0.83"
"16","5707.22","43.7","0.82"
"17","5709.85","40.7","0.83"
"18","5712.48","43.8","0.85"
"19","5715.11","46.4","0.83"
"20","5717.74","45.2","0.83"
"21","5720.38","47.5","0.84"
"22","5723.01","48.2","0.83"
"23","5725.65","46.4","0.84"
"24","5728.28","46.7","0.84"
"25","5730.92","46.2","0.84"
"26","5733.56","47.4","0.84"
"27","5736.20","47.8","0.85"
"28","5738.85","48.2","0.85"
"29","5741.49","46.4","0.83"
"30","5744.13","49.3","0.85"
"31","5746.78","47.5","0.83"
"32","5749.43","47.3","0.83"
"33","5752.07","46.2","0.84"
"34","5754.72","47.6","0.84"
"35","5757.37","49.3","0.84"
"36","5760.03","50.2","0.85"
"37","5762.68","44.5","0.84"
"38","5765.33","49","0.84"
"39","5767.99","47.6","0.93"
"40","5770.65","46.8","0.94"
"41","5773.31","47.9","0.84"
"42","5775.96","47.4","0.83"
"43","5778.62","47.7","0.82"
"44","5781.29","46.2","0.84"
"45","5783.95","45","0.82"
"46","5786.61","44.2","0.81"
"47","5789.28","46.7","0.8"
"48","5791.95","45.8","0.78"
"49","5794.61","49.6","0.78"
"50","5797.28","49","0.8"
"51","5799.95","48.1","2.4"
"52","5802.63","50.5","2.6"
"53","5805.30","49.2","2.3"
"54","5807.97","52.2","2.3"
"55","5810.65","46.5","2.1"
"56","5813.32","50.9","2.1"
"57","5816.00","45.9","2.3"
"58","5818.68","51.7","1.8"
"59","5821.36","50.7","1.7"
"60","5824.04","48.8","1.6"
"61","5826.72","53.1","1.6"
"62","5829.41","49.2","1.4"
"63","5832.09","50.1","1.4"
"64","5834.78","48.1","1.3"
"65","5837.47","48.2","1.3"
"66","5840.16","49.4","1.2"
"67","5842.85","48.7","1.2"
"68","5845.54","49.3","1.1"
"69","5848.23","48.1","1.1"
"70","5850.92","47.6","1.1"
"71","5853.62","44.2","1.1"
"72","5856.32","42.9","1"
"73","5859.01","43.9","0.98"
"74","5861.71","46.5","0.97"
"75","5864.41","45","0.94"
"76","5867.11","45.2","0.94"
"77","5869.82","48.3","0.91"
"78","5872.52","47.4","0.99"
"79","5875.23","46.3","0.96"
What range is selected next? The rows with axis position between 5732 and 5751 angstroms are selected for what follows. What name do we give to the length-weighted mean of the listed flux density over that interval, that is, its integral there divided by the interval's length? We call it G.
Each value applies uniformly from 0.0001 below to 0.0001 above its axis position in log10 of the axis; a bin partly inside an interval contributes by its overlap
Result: 47.7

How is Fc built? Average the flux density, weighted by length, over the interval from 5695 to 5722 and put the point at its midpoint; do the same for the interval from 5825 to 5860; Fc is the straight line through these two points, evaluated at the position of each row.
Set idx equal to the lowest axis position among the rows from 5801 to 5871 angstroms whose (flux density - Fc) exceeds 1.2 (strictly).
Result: 5802.63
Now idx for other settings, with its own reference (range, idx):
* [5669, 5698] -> 5673.15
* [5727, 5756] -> 5728.28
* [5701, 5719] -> 5715.11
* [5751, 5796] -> 5754.72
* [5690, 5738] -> 5694.09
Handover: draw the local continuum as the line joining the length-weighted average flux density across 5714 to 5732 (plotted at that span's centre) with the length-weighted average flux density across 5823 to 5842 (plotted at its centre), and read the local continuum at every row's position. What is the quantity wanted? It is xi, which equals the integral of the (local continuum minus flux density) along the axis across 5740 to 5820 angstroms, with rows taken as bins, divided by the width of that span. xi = 0.3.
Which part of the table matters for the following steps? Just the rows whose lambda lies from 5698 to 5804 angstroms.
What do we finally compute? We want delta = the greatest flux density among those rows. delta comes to 50.5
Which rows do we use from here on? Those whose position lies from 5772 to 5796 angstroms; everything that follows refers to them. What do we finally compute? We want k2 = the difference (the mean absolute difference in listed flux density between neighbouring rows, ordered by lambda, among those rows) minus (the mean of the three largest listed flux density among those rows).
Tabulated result -47.0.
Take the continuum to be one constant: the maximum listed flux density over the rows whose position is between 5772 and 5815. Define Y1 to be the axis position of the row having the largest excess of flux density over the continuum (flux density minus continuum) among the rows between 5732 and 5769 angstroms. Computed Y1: 5760.03 angstroms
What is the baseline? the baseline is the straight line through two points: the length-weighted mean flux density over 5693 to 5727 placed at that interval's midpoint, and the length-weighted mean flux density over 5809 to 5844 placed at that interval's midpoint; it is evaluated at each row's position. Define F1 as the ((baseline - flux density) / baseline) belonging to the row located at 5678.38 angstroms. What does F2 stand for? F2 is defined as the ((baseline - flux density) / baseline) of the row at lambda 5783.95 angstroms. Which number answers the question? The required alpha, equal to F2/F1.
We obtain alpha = -1.0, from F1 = -0.062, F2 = 0.06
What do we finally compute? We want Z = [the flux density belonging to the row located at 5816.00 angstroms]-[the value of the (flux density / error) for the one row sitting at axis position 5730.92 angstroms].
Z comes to -9.1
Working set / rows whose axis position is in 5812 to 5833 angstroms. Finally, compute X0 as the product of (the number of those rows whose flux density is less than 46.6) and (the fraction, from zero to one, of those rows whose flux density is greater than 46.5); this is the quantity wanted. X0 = 0.9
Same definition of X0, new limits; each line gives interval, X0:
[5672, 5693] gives 0.9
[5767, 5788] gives 1.9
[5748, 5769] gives 1.5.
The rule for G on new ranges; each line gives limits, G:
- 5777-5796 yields 46.5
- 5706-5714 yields 42.8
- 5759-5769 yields 47.8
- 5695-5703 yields 45.1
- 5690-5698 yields 46.1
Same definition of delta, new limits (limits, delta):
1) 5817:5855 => 53.1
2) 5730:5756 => 49.3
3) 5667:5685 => 46.9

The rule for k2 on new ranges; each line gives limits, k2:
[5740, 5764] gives -47.6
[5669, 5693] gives -44.6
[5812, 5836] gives -48.8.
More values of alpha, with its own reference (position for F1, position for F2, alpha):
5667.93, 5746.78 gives -1.2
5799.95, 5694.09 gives -6.8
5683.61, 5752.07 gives -7.1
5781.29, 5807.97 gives -2.2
